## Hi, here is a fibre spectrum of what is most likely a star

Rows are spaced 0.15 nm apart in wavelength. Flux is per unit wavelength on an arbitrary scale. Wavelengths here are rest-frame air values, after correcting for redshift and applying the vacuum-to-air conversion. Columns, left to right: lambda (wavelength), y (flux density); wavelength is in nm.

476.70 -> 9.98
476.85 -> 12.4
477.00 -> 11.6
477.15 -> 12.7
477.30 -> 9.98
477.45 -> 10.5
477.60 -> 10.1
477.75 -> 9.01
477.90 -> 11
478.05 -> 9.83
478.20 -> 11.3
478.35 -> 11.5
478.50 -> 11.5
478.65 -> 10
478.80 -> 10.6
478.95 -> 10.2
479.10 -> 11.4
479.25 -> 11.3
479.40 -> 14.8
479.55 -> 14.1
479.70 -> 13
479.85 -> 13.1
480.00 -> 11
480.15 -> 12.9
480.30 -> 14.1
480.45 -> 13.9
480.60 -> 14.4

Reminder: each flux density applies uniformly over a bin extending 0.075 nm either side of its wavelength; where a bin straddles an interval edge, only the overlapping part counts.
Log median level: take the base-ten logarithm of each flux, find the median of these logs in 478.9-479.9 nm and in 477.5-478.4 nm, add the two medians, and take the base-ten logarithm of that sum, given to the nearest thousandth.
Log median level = 0.330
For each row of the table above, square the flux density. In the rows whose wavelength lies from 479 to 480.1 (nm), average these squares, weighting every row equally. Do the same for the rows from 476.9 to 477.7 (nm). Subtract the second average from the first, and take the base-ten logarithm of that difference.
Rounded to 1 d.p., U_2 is 1.6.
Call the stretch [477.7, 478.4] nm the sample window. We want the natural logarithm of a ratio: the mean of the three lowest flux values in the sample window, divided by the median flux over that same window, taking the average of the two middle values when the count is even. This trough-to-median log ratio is -0.101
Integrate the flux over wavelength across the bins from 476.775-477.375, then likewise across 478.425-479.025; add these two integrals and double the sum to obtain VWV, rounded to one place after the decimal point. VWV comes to 26.7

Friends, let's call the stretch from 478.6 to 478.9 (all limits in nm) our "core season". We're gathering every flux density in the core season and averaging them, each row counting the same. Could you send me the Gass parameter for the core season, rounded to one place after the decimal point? 10.3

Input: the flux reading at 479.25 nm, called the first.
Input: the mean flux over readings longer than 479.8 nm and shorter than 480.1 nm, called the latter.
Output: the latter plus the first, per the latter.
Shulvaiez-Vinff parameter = 1.94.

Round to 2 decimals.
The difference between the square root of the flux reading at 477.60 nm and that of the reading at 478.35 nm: -0.21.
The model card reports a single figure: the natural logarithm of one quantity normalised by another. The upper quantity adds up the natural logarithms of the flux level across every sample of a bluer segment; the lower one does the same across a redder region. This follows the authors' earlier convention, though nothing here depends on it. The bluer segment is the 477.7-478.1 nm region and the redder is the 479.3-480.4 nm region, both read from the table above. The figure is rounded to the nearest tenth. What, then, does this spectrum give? -1.0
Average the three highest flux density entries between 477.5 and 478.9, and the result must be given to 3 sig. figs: 11.4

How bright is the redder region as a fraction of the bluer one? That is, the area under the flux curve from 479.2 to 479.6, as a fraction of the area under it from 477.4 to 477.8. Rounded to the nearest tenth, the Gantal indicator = 1.4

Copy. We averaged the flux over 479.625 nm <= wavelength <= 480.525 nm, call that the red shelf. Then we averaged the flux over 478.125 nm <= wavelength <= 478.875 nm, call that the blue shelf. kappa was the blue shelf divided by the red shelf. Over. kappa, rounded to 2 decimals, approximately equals 0.84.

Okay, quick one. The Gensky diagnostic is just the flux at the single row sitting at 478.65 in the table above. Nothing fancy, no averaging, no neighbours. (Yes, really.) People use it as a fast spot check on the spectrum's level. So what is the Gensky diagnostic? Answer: 10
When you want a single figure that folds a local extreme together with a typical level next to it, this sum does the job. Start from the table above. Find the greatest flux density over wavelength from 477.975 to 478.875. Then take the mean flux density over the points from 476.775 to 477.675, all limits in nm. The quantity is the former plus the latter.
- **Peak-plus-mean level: 22.7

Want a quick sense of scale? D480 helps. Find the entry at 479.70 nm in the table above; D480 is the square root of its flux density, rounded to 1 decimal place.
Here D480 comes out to 3.6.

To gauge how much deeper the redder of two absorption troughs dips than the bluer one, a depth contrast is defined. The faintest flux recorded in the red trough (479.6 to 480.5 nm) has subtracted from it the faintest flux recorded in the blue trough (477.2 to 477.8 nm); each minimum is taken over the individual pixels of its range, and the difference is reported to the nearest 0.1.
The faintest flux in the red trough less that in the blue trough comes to 2.0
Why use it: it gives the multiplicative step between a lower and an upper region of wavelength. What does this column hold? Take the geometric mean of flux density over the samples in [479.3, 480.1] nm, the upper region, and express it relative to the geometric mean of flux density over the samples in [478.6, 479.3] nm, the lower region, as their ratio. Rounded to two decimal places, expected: 1.23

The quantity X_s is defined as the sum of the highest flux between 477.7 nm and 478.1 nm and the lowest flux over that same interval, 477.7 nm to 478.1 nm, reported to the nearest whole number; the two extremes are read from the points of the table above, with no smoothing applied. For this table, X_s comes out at 20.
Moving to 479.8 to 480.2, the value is 24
